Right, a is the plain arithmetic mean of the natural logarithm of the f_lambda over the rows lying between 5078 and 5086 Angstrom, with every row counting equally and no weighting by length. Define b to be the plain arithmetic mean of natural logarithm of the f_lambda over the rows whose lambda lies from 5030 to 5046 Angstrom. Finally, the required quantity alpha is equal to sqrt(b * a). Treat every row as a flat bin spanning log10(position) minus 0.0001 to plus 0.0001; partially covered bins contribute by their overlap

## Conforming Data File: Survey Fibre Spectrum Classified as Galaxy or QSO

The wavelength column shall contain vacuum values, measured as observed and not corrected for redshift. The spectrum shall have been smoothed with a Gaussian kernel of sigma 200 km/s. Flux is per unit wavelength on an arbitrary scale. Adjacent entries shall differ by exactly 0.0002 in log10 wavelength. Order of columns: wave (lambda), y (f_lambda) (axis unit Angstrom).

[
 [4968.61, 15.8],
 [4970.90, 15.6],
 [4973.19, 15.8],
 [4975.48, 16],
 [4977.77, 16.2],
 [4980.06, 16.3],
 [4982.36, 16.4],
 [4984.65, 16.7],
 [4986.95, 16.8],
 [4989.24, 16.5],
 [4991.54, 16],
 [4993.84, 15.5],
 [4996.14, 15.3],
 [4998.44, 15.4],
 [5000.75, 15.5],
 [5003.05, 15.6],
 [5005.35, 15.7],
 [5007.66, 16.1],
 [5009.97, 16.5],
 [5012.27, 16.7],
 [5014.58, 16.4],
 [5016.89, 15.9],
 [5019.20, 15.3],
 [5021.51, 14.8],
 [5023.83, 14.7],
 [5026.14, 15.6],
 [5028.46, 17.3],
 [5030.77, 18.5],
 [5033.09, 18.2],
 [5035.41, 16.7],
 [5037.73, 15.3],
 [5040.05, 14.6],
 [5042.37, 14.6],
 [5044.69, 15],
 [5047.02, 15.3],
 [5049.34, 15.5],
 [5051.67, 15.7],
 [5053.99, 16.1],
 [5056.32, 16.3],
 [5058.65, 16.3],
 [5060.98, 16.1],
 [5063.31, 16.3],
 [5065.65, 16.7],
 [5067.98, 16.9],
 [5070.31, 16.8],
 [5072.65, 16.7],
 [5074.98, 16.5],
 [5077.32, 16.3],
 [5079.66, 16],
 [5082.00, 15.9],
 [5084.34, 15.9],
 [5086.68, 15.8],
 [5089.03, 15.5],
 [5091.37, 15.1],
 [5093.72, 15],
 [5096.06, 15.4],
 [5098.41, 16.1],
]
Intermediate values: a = 2.77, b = 2.776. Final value 2.77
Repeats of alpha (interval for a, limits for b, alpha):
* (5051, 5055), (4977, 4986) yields 2.78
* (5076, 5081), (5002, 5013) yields 2.78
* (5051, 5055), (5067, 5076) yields 2.79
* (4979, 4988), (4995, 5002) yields 2.77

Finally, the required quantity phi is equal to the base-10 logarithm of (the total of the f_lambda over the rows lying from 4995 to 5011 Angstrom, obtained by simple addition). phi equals 2.04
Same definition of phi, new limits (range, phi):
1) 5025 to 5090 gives 2.66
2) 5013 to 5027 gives 1.97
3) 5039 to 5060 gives 2.14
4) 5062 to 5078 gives 2.07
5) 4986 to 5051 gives 2.65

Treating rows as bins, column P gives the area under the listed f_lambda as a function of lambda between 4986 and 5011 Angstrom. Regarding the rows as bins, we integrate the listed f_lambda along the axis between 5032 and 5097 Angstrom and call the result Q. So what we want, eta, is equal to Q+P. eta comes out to 1434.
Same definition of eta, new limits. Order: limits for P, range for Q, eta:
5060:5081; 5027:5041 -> 581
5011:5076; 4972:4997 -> 1450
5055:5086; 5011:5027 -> 757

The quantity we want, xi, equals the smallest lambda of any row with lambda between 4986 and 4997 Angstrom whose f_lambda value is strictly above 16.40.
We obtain 4986.95 Angstrom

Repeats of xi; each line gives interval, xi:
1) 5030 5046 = 5030.77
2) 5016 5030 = 5028.46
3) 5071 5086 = 5072.65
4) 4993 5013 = 5009.97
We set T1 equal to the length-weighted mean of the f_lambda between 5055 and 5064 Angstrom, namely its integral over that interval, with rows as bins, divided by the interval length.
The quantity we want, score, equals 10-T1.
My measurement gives -6.2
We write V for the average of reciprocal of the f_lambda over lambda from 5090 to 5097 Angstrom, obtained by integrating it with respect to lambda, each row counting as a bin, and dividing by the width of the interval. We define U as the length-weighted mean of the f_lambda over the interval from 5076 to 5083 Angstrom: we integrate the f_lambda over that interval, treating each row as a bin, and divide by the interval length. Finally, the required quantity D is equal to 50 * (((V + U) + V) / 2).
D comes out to 405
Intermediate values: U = 16.1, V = 0.0660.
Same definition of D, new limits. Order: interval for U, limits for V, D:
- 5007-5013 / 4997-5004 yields 415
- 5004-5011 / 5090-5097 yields 405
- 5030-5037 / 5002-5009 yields 443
